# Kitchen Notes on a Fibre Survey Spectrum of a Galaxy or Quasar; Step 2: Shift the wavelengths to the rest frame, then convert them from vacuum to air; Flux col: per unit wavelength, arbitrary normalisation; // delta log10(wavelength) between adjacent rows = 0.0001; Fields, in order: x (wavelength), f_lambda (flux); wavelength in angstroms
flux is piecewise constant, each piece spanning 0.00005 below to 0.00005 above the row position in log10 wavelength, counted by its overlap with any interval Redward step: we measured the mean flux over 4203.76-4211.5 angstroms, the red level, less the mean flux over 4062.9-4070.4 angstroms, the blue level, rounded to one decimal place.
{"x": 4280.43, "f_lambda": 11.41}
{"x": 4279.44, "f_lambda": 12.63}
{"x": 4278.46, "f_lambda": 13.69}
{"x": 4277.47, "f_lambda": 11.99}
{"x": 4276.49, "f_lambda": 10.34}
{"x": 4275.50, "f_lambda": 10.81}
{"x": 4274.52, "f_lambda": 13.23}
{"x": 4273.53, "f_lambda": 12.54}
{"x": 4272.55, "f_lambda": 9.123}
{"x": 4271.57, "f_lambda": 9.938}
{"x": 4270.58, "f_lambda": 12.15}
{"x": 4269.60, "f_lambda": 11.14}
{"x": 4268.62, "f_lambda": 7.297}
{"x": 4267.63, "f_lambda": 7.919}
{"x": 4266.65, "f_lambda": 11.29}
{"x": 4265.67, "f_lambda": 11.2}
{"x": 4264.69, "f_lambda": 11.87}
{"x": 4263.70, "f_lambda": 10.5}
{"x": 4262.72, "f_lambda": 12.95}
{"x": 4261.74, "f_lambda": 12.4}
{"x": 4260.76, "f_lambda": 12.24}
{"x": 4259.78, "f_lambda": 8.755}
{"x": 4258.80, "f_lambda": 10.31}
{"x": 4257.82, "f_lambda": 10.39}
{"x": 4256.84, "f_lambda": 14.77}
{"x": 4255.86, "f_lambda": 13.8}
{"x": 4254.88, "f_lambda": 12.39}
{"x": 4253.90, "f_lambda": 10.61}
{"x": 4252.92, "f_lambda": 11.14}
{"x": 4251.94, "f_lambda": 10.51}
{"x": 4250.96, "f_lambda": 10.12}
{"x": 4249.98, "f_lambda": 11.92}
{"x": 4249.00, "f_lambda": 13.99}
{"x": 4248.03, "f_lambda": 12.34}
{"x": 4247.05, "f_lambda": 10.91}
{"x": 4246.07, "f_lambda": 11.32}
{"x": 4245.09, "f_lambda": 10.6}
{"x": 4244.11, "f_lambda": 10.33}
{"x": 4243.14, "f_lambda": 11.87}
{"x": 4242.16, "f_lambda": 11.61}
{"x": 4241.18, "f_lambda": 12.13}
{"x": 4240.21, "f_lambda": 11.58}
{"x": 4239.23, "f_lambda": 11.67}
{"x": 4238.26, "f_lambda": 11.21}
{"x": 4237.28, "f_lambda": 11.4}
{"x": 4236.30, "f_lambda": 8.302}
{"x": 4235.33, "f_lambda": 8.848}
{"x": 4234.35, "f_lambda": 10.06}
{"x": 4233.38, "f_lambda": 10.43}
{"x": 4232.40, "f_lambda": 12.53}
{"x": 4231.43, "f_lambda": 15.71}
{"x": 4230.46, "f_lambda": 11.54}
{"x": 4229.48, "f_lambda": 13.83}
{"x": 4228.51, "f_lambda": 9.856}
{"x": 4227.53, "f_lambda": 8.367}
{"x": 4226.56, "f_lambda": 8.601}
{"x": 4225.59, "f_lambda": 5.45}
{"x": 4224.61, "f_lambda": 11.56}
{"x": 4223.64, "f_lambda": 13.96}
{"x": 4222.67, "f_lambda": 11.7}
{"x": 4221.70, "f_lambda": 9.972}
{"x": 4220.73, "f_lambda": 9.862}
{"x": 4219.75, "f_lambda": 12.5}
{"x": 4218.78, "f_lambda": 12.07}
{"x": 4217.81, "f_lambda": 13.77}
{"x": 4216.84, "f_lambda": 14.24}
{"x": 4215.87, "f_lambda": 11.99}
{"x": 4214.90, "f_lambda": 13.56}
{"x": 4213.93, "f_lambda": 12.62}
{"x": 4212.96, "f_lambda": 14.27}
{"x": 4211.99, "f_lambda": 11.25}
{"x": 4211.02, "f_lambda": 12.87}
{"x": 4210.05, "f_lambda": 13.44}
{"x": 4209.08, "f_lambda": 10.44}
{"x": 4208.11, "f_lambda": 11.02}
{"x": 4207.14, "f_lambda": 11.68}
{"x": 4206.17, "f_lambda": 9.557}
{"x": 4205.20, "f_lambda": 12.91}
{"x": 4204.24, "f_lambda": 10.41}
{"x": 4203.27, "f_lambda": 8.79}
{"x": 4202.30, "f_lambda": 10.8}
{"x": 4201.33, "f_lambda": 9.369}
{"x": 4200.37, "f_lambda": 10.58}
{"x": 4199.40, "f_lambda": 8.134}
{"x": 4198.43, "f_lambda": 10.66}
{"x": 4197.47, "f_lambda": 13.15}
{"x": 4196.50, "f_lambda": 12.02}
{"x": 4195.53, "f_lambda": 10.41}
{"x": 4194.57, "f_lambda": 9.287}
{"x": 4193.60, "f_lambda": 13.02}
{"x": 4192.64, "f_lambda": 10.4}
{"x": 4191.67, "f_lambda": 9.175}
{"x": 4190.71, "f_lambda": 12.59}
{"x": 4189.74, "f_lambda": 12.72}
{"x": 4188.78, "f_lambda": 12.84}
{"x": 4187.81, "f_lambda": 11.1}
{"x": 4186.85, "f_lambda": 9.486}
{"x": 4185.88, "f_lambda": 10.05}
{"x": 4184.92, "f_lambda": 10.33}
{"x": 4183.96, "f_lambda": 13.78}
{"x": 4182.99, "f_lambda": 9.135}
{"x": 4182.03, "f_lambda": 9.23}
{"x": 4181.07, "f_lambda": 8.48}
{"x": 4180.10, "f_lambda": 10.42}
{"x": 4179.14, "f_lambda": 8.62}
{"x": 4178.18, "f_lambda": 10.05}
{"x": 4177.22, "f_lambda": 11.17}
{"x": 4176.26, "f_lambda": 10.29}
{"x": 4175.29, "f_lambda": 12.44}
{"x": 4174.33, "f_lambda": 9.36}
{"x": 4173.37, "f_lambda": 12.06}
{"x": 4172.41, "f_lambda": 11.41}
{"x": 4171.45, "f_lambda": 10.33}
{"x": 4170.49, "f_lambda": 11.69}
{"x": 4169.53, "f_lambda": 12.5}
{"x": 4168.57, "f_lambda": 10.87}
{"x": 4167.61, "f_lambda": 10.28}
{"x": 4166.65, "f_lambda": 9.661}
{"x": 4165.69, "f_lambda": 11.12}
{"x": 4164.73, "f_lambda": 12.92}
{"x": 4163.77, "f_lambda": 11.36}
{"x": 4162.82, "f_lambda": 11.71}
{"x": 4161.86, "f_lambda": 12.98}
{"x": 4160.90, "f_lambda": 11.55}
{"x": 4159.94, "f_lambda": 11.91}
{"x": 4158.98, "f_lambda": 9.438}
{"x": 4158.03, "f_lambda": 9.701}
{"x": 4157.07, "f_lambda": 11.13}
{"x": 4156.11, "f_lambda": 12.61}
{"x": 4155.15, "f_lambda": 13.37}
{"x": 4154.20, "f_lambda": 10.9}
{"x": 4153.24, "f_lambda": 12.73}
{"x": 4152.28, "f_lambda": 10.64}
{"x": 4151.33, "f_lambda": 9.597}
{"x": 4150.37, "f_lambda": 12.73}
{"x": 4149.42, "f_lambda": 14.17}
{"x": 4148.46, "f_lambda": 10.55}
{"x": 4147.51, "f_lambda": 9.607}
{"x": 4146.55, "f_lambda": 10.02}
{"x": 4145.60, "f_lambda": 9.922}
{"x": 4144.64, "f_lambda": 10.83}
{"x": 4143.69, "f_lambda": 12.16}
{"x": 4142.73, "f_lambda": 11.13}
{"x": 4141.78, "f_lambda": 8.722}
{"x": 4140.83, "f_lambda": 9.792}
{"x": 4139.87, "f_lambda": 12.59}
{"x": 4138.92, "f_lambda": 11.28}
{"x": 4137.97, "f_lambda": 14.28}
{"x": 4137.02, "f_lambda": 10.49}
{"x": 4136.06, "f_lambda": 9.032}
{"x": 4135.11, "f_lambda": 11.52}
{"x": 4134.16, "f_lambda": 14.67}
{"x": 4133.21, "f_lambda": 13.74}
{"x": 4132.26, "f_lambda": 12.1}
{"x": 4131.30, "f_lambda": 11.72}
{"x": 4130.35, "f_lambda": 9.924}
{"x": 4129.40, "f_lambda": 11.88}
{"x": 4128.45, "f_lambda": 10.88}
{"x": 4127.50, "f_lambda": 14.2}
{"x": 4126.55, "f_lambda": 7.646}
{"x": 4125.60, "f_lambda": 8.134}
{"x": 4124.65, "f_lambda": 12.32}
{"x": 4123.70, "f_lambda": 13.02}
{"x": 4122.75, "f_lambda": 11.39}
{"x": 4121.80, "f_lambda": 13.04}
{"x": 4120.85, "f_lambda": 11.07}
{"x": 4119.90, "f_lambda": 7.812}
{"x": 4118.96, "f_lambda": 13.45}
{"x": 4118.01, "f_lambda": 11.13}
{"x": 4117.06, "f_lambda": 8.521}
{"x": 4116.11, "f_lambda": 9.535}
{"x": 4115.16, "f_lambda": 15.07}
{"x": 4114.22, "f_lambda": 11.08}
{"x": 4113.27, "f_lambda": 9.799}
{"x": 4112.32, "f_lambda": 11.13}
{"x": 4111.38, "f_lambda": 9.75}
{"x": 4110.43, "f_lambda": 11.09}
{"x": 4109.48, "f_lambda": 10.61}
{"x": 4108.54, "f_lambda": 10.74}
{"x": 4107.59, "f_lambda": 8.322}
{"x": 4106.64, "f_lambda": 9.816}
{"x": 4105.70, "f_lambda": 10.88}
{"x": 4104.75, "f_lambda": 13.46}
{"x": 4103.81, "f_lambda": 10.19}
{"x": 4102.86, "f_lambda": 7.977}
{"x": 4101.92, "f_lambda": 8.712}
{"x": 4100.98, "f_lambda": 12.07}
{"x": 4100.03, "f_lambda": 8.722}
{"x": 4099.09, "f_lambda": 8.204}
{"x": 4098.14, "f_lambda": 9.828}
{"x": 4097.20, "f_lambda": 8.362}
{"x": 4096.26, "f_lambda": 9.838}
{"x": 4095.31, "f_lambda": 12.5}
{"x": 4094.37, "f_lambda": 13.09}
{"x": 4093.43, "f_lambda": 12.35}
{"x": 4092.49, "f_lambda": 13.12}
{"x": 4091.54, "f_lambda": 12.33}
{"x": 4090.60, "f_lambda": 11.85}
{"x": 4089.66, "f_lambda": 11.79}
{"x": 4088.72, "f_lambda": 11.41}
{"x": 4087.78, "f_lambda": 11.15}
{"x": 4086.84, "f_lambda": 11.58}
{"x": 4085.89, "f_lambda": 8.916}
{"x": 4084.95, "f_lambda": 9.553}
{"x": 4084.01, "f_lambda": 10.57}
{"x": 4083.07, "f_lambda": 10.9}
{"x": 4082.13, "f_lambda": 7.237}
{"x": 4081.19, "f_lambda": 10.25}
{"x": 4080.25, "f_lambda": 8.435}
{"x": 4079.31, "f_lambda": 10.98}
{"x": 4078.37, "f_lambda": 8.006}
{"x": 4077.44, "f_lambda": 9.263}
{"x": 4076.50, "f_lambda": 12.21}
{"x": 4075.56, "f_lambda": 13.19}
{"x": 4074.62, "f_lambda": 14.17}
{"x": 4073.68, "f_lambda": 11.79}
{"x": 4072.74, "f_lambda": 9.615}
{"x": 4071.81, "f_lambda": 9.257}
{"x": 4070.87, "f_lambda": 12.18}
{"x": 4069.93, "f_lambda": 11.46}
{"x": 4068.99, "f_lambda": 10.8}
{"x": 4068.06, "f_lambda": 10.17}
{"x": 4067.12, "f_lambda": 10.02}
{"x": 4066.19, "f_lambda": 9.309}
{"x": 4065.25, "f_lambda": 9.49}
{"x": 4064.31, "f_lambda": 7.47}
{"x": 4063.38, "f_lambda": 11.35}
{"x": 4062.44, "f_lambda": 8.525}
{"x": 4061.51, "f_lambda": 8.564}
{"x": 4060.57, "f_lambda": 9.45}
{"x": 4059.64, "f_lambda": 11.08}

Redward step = 1.5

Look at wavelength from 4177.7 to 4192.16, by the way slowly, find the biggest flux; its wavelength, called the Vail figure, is 4183.96 angstroms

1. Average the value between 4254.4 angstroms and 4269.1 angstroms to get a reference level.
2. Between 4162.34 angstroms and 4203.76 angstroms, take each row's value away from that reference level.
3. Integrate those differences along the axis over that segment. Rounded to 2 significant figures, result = 17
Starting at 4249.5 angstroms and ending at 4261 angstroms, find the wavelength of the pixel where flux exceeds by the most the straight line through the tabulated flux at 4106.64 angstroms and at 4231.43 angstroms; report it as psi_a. 4256.84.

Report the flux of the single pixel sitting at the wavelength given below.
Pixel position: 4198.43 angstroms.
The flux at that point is 10.66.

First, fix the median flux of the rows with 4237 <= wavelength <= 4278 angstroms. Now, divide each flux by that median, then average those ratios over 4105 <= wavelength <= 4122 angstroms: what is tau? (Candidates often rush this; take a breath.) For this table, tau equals 0.95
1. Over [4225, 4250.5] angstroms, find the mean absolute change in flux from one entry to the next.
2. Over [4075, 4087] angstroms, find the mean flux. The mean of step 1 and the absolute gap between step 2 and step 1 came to 5.0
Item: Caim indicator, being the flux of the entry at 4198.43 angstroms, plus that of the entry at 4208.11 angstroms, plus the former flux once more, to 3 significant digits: 32.3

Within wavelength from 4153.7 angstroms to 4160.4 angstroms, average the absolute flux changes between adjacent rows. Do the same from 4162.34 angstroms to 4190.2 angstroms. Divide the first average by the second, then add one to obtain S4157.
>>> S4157 2.03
